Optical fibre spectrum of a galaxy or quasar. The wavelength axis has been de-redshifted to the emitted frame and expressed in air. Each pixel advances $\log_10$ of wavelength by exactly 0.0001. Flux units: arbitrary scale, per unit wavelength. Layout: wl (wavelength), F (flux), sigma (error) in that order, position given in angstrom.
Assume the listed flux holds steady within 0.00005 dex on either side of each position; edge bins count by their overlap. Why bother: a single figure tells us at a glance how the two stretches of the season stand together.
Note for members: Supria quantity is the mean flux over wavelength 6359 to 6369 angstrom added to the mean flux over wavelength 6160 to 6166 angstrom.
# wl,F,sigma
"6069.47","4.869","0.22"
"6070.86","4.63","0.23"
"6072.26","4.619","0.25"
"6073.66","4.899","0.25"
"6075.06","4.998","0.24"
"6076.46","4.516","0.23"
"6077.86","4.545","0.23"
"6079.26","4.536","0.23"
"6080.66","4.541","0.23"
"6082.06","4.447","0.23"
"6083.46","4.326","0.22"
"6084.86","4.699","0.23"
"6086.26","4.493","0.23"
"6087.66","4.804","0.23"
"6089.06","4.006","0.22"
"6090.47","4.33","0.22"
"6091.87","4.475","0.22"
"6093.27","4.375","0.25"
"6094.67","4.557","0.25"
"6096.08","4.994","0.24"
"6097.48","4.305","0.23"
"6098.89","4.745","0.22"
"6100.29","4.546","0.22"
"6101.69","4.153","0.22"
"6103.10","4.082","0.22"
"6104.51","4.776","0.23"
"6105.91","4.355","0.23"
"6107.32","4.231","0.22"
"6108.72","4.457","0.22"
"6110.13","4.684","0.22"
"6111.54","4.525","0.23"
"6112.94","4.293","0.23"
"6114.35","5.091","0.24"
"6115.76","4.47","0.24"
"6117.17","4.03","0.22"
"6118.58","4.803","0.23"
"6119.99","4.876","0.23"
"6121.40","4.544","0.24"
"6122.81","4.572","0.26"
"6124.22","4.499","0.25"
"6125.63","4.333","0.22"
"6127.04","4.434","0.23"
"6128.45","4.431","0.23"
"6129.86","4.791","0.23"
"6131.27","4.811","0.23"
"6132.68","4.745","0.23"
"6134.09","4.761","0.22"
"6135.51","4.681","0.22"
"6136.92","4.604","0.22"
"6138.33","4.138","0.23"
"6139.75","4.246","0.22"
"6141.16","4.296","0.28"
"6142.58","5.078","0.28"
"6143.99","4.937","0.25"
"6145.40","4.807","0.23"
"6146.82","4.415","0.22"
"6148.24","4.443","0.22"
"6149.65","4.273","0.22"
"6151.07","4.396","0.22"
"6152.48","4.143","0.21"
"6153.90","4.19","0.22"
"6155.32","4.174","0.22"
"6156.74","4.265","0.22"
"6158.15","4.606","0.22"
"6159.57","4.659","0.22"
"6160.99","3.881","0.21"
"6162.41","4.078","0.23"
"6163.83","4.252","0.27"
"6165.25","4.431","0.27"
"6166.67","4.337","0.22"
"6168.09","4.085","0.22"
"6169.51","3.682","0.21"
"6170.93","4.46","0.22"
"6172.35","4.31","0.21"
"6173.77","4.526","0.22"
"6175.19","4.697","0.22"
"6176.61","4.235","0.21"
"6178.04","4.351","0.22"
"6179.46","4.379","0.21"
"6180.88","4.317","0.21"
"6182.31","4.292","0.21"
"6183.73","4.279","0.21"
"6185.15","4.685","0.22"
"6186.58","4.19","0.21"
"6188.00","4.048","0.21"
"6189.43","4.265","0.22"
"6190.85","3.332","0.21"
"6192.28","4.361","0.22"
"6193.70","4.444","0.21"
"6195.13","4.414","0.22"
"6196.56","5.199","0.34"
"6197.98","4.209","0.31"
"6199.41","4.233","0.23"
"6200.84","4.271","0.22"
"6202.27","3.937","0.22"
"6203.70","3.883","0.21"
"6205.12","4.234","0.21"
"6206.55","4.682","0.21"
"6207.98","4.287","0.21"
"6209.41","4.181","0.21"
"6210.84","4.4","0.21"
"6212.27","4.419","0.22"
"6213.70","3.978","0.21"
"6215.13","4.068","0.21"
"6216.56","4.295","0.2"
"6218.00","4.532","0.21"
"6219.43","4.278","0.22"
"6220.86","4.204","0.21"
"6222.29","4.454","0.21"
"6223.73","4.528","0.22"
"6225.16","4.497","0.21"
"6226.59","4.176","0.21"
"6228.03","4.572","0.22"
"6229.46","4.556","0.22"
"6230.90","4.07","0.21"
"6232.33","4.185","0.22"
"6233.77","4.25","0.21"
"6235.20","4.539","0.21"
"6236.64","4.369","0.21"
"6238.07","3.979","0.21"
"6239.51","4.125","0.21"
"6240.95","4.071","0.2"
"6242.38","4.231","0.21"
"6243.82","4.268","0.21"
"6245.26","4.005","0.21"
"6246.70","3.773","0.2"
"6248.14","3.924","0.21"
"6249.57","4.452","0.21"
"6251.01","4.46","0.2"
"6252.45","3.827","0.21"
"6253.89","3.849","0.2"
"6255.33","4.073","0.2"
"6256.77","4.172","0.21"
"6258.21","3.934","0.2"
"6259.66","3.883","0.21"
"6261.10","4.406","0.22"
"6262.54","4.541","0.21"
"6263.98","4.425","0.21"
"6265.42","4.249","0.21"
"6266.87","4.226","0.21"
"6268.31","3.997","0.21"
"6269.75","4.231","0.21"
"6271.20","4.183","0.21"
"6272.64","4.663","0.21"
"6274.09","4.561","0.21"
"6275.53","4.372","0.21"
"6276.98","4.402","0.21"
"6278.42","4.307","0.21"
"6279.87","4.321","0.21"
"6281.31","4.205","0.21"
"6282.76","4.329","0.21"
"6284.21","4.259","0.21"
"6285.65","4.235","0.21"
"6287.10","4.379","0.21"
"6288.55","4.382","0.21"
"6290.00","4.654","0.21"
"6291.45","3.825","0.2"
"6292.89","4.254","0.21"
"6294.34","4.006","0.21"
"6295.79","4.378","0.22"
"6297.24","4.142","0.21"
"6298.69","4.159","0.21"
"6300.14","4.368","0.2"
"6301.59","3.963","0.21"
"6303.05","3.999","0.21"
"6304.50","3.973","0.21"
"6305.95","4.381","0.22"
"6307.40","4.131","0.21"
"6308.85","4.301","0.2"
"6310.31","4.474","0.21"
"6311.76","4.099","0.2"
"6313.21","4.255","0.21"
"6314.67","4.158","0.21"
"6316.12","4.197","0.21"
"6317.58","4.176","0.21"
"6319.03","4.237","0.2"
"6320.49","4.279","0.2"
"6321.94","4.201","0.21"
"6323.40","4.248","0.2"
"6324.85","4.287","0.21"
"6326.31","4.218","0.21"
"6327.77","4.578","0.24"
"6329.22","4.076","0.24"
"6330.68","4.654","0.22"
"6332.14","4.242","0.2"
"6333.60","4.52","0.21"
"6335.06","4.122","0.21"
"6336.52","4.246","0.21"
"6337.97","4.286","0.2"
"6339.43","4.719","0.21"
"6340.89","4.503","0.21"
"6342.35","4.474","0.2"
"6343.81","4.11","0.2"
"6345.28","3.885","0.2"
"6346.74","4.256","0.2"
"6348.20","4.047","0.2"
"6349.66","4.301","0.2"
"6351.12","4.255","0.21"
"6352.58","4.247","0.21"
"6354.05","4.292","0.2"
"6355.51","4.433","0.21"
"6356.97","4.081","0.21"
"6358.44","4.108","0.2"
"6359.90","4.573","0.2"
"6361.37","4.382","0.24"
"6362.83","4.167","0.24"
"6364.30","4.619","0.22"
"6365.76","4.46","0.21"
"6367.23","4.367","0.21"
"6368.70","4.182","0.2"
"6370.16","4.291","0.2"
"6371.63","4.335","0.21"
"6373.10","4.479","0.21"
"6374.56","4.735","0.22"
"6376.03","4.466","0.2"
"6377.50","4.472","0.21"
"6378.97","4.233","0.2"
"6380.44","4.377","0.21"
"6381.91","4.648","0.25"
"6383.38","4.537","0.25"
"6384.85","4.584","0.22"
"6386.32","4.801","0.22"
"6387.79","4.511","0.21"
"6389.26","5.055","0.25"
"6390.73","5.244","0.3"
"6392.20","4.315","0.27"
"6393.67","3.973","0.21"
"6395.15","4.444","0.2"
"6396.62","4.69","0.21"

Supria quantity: 8.6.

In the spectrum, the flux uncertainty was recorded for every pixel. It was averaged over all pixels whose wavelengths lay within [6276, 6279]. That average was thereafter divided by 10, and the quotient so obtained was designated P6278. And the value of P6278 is 0.0210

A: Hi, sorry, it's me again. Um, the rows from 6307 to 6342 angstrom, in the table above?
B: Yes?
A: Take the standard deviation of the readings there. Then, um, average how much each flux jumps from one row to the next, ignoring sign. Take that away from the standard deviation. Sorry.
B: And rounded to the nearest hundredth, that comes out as -0.03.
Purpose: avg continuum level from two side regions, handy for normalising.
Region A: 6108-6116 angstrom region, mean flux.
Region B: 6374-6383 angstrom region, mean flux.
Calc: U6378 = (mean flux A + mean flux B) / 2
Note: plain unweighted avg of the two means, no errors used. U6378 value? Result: 4.54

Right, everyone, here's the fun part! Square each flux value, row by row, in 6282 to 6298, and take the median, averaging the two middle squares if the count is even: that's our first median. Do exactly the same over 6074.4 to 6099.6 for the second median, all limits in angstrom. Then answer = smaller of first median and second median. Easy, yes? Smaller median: 18.1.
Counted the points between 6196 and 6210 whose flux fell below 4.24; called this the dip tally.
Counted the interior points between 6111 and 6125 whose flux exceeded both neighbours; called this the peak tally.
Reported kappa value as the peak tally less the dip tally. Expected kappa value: -3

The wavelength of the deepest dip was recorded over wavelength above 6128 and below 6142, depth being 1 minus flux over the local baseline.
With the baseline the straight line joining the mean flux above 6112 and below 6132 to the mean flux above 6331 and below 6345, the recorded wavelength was 6138.33 angstrom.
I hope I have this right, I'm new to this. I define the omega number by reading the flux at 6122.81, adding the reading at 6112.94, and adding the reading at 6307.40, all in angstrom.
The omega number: 13.0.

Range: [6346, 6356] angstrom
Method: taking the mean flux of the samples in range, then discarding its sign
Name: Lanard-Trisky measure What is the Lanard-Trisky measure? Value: 4.26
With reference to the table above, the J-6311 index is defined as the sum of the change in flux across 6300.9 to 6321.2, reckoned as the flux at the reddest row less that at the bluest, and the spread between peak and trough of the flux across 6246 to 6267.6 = 1.1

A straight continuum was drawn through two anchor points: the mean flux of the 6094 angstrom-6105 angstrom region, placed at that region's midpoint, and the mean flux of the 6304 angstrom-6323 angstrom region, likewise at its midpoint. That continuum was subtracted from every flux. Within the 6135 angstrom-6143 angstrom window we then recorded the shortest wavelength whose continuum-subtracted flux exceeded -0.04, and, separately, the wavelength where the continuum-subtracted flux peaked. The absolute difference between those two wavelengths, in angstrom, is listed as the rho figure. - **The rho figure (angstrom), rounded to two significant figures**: 7.1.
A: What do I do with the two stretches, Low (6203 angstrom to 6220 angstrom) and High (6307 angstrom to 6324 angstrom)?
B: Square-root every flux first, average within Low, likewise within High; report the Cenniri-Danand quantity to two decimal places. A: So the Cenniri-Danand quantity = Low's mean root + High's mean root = 4.12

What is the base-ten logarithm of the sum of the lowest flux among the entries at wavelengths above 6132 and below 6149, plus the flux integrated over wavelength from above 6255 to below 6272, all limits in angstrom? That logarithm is 1.88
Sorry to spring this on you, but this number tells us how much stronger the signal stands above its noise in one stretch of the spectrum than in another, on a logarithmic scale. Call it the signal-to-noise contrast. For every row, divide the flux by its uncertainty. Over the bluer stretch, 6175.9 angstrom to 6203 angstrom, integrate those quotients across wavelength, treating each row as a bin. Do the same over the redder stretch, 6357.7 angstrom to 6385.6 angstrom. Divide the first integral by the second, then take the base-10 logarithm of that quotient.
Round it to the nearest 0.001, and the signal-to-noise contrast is -0.044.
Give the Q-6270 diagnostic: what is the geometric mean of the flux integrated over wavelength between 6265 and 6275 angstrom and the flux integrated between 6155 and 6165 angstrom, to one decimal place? 42.9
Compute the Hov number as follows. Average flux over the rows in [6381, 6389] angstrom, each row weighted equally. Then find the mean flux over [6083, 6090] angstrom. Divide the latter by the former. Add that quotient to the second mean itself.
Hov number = 5.4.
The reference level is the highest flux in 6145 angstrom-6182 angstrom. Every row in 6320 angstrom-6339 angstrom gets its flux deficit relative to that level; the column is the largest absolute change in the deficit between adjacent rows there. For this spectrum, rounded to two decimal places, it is 0.58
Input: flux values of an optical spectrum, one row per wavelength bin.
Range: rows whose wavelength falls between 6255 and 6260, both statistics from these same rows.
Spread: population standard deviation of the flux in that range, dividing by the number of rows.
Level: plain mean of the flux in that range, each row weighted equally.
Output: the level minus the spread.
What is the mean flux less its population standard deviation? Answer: 3.90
